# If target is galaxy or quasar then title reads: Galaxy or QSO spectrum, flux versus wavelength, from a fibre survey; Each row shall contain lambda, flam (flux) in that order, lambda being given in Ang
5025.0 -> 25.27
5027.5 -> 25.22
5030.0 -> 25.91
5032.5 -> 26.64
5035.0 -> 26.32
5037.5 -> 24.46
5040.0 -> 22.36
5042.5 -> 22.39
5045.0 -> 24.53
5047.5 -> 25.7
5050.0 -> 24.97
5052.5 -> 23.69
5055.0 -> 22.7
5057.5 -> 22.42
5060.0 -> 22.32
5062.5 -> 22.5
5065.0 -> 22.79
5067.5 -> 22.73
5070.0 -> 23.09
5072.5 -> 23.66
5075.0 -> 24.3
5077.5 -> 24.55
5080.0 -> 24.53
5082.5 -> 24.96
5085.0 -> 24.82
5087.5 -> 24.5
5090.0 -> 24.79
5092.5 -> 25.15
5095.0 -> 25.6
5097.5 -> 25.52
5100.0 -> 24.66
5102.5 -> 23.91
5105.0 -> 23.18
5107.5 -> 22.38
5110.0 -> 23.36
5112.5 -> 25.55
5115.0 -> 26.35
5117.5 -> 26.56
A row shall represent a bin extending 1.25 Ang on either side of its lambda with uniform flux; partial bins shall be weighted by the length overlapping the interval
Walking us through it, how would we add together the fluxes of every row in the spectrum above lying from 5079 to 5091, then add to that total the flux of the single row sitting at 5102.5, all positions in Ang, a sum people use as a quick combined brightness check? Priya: 148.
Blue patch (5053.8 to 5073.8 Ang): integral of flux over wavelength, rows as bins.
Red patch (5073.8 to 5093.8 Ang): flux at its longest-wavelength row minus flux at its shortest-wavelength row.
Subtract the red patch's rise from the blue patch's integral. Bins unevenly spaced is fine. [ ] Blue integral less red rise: 455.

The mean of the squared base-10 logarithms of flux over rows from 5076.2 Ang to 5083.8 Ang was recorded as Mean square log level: 1.94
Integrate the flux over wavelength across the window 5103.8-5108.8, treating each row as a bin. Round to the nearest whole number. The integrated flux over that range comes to 114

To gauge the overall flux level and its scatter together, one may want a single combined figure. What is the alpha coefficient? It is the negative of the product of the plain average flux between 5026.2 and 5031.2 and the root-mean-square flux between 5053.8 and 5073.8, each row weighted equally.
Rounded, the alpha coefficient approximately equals -582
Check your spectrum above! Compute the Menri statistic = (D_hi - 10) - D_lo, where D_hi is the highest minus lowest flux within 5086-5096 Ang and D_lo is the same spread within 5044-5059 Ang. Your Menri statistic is -12.2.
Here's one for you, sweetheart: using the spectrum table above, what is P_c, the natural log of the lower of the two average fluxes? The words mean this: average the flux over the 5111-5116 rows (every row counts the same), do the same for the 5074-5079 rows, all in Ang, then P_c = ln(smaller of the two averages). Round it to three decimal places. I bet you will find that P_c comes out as 3.196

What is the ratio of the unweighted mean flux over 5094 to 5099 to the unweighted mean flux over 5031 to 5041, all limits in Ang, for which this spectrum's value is 1.02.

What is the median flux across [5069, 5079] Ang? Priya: 24.0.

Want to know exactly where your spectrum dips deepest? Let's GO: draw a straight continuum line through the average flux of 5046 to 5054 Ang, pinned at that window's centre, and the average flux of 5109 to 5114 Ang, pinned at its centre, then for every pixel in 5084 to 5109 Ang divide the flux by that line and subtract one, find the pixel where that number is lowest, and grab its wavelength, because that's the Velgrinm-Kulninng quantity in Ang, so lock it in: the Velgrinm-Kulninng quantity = 5107.5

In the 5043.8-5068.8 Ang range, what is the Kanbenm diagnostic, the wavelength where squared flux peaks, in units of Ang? 5047.5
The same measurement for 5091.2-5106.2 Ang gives 5095.0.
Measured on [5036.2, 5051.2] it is 5047.5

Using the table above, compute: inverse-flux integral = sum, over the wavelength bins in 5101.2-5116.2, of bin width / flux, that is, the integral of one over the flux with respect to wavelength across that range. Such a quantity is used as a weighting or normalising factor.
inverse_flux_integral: 0.62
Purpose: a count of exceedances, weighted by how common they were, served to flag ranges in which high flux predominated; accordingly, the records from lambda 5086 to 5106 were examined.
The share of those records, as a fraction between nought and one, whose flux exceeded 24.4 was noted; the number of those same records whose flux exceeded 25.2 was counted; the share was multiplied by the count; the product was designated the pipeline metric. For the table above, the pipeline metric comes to 1.50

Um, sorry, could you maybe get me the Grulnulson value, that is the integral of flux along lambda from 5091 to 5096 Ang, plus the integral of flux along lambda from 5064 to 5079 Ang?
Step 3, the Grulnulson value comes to 480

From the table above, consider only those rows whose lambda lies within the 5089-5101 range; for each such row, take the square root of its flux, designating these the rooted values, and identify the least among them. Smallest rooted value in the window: 4.97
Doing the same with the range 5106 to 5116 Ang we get 4.73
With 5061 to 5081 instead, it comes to 4.74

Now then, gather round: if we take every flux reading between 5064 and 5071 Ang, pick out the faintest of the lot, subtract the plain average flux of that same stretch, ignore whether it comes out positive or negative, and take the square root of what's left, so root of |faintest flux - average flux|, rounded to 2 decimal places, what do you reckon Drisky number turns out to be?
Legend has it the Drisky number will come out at 0.37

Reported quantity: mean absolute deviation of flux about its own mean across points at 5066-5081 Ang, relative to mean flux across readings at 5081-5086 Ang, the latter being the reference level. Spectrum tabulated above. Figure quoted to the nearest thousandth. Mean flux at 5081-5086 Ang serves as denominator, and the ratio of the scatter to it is 0.026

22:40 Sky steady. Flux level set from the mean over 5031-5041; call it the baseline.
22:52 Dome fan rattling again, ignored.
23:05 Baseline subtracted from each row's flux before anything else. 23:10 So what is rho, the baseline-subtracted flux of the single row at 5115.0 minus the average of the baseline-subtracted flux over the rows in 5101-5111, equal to 3.1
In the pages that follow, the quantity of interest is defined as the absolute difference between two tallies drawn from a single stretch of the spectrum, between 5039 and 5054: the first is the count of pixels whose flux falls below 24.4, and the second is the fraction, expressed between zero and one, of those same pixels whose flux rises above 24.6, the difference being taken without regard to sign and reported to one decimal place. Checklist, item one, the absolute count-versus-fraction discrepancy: 2.7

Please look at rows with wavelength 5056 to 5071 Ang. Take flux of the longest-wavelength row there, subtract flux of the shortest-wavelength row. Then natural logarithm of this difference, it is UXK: -0.4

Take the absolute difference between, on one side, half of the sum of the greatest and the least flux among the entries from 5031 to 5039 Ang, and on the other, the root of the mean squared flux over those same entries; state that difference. 0.3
